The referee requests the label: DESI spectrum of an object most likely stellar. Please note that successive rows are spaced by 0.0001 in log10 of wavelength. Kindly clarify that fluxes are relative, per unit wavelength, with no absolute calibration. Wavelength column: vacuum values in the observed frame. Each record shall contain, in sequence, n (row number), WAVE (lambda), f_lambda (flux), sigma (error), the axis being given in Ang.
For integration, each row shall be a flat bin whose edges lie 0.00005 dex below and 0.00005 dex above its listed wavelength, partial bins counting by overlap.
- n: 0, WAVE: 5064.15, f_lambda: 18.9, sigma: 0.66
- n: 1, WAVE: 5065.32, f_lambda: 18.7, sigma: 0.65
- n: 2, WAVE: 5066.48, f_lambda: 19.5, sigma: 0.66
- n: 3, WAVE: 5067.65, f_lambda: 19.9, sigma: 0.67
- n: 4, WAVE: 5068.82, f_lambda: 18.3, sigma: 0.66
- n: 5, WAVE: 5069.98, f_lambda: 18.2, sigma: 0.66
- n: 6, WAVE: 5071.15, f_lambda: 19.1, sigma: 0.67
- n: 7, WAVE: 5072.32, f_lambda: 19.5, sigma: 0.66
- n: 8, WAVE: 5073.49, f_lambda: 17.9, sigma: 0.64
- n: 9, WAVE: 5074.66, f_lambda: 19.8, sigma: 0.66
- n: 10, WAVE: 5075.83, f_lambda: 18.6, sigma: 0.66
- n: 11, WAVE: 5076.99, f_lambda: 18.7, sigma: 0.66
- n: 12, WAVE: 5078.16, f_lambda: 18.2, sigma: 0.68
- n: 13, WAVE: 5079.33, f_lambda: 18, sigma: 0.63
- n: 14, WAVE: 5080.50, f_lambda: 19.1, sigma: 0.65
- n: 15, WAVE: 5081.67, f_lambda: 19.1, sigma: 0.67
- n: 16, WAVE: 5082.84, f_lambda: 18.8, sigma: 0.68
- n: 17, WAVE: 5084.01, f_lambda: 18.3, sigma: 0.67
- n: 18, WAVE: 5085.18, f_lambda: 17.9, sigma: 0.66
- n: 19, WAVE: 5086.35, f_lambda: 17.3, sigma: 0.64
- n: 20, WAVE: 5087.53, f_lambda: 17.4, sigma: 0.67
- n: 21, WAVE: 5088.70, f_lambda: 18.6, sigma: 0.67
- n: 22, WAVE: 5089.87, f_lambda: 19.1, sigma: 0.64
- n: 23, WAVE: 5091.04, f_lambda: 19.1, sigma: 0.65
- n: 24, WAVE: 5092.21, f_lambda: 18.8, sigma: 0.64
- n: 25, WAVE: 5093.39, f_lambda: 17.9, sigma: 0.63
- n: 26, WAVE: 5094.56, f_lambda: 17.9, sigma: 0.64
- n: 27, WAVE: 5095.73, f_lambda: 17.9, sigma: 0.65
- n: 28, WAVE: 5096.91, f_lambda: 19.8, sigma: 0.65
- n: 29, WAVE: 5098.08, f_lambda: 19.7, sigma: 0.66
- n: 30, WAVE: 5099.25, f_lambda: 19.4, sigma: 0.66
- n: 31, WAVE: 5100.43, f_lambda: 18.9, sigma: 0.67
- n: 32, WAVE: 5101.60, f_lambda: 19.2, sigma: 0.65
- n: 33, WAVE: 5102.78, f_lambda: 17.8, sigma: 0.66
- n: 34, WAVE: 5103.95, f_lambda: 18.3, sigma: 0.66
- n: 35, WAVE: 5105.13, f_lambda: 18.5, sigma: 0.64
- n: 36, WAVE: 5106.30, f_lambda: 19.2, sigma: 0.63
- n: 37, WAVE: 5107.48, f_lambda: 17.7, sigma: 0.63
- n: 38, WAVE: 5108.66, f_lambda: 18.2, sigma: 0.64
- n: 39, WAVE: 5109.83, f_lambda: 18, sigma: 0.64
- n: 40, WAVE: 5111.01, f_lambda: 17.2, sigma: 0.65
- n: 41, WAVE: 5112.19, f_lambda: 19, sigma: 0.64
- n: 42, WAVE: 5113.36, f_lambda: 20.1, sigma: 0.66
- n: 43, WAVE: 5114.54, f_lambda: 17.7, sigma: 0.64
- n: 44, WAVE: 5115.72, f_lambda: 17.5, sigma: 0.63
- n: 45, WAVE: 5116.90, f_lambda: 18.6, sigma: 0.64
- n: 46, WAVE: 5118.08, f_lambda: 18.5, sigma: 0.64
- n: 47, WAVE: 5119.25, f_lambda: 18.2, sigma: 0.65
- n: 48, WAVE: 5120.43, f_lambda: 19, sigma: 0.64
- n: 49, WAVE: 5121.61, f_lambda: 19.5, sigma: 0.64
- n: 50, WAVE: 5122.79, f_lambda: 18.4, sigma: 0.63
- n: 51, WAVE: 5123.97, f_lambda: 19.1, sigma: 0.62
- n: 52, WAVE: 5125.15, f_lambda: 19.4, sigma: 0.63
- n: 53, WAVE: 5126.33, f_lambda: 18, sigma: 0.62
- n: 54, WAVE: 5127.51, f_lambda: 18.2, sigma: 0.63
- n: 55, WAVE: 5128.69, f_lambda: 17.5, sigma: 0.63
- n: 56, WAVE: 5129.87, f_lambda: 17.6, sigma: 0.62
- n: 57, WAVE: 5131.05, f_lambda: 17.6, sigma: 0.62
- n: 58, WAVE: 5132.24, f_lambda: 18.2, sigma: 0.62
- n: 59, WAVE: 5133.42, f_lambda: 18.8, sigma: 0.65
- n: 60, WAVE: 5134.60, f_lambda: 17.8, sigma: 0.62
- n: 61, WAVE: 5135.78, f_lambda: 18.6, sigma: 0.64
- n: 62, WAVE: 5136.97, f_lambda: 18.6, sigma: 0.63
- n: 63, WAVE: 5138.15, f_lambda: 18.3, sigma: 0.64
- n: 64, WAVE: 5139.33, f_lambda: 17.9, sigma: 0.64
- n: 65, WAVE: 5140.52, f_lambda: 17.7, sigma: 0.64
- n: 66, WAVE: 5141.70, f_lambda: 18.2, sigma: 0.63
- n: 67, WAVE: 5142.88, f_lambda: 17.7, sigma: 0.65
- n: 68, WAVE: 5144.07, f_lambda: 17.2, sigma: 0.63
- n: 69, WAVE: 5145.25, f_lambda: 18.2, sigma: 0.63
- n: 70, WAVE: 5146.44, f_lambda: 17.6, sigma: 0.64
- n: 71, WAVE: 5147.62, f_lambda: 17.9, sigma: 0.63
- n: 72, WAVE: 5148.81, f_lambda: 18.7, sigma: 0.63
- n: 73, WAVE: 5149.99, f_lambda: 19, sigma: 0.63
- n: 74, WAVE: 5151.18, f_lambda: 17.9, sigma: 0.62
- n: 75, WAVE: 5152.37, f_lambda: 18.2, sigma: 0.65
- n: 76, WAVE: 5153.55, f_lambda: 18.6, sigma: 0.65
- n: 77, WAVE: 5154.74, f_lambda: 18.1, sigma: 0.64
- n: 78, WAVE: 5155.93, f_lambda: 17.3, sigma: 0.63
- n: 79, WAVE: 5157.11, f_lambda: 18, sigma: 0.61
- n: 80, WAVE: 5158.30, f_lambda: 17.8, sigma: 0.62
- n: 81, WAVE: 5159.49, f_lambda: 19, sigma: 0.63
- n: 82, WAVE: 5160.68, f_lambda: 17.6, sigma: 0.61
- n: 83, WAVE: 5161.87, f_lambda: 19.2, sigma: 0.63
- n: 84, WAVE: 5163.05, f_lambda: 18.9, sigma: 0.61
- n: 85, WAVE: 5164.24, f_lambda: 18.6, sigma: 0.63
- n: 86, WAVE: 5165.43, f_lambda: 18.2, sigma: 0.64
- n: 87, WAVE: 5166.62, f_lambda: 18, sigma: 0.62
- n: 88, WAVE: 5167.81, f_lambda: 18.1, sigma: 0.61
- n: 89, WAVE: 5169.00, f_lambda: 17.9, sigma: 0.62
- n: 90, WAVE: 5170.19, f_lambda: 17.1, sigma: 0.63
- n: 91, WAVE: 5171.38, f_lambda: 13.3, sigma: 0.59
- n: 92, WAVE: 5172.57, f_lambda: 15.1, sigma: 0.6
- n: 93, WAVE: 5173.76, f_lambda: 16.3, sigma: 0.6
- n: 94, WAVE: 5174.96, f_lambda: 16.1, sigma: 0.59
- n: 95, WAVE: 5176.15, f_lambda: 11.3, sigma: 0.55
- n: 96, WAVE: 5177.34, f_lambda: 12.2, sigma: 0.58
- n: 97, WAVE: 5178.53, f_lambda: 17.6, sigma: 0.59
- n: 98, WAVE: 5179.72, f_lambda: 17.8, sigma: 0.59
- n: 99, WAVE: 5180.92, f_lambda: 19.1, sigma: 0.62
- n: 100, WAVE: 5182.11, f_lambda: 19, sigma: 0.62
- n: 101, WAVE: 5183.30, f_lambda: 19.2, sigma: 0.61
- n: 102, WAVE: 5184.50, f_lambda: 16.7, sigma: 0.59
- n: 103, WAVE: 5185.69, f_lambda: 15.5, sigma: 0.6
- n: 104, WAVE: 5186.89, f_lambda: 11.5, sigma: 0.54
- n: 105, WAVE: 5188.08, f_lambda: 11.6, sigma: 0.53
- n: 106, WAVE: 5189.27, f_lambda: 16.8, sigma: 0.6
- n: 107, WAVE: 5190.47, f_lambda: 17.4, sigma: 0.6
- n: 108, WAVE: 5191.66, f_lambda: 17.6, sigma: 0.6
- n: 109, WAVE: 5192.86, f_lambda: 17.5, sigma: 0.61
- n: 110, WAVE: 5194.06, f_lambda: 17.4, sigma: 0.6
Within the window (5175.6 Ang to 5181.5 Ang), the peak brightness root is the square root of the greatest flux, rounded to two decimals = 4.37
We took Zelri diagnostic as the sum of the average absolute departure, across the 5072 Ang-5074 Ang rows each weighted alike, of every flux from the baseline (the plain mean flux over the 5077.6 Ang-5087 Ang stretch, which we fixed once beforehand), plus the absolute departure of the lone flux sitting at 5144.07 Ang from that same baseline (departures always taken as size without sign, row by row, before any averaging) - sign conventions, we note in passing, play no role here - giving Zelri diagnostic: 1.9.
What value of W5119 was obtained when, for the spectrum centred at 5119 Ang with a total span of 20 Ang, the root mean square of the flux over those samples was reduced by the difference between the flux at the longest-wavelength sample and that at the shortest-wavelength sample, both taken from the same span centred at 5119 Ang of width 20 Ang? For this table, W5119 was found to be 19.0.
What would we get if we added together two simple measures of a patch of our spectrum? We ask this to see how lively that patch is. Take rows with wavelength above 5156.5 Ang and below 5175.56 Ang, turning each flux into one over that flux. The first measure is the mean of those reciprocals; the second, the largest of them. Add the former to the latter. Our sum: 0.133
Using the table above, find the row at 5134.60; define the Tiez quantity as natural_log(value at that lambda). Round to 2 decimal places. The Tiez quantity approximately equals 2.88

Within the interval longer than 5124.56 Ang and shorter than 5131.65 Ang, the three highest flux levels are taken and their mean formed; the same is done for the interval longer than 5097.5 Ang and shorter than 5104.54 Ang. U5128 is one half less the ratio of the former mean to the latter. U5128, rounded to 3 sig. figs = -0.454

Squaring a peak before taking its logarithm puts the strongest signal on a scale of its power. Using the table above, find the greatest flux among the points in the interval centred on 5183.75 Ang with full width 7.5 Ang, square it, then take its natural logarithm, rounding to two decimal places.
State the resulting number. 5.91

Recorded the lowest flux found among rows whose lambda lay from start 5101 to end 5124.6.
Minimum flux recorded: 17.2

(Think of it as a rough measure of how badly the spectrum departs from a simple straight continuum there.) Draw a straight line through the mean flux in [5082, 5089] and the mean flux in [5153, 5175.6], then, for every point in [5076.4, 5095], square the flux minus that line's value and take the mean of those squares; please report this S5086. 0.46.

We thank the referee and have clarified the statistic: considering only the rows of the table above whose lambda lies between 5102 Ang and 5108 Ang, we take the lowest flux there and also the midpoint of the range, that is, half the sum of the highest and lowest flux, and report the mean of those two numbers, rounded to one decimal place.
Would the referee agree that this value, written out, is 18.1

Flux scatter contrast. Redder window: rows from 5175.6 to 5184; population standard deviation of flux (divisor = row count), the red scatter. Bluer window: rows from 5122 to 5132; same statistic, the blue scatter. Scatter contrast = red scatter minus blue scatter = 2.5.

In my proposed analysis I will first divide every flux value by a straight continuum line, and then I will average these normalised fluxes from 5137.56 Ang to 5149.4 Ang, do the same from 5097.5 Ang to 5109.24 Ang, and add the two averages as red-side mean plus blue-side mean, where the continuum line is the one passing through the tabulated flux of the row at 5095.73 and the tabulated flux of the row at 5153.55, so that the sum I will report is 2.010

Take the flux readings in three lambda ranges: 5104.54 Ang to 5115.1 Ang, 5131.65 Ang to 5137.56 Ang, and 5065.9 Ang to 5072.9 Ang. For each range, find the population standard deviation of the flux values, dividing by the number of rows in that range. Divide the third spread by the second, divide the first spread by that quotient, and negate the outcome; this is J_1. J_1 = -0.48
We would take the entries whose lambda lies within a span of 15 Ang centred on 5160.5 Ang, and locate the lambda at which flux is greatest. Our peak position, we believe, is 5161.87 Ang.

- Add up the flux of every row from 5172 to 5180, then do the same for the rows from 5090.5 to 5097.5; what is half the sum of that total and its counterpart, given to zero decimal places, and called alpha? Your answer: 109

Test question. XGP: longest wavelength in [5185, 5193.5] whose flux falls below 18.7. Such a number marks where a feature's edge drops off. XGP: 5192.86 Ang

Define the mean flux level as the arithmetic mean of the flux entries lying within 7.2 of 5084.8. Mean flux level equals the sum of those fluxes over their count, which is 18.4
